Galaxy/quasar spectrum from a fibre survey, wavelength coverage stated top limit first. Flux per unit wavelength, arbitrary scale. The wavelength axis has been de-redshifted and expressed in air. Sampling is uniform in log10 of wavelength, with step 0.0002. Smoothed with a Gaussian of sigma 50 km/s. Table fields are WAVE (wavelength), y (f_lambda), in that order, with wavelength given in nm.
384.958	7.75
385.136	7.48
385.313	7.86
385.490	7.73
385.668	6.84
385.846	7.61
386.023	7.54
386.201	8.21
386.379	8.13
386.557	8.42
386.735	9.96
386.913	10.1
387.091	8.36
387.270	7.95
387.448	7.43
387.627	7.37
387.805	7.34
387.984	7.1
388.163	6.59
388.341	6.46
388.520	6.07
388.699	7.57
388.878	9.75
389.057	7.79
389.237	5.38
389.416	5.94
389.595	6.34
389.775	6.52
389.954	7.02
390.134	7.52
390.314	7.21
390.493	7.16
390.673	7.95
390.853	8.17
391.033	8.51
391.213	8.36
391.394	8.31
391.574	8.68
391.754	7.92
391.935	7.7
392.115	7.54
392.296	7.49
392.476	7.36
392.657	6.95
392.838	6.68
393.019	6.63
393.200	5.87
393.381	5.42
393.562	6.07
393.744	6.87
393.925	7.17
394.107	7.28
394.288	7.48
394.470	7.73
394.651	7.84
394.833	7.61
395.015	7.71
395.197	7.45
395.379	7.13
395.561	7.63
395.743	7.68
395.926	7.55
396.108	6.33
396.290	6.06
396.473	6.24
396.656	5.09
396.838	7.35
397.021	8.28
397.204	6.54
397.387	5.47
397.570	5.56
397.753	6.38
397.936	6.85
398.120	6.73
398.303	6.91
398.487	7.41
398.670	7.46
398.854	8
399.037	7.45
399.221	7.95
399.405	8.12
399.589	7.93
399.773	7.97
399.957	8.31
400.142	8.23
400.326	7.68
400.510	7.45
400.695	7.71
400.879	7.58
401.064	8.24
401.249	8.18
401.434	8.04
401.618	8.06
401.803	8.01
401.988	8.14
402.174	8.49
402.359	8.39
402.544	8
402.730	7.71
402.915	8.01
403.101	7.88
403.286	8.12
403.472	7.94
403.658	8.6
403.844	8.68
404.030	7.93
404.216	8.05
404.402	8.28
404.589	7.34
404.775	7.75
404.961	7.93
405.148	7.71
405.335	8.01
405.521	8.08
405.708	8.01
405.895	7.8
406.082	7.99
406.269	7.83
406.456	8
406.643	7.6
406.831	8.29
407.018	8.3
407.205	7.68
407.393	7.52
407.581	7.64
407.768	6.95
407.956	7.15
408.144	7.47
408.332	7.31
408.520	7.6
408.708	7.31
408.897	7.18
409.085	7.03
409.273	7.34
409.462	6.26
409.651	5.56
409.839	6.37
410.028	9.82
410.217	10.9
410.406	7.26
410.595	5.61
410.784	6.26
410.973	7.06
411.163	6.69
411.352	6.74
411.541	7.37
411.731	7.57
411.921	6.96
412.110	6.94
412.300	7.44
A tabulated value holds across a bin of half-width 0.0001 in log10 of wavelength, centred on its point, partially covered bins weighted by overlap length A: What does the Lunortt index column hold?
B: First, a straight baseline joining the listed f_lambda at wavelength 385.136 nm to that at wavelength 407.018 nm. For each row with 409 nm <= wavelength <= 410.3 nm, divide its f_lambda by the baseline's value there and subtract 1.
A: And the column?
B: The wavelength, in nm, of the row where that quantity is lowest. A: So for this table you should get 409.651 nm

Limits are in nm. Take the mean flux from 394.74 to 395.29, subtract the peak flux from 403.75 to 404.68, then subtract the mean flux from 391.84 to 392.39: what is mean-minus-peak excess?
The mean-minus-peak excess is -8.7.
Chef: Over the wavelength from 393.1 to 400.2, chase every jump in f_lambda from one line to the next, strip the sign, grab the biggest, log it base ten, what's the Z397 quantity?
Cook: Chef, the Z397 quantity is 0.35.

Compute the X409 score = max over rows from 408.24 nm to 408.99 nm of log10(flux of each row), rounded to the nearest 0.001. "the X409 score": 0.881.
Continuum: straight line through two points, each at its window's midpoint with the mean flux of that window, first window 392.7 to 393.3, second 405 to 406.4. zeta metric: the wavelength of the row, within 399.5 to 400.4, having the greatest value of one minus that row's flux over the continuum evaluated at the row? 400.326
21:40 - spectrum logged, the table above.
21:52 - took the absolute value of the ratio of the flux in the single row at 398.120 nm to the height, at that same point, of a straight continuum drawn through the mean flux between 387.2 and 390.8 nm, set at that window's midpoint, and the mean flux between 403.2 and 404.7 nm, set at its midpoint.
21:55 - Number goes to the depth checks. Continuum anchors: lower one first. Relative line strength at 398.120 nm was 0.87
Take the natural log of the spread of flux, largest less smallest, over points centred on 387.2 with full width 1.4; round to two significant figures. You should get 1.0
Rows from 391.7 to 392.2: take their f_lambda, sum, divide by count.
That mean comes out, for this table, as 7.7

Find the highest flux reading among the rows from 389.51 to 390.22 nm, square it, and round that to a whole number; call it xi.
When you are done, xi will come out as 57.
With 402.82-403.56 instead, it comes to 66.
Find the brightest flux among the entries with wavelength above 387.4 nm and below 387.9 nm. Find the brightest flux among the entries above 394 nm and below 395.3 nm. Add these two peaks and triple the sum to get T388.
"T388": 46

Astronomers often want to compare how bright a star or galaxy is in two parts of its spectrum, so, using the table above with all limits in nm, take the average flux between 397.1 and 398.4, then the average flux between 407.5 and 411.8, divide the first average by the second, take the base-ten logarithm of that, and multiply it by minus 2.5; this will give 0.14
